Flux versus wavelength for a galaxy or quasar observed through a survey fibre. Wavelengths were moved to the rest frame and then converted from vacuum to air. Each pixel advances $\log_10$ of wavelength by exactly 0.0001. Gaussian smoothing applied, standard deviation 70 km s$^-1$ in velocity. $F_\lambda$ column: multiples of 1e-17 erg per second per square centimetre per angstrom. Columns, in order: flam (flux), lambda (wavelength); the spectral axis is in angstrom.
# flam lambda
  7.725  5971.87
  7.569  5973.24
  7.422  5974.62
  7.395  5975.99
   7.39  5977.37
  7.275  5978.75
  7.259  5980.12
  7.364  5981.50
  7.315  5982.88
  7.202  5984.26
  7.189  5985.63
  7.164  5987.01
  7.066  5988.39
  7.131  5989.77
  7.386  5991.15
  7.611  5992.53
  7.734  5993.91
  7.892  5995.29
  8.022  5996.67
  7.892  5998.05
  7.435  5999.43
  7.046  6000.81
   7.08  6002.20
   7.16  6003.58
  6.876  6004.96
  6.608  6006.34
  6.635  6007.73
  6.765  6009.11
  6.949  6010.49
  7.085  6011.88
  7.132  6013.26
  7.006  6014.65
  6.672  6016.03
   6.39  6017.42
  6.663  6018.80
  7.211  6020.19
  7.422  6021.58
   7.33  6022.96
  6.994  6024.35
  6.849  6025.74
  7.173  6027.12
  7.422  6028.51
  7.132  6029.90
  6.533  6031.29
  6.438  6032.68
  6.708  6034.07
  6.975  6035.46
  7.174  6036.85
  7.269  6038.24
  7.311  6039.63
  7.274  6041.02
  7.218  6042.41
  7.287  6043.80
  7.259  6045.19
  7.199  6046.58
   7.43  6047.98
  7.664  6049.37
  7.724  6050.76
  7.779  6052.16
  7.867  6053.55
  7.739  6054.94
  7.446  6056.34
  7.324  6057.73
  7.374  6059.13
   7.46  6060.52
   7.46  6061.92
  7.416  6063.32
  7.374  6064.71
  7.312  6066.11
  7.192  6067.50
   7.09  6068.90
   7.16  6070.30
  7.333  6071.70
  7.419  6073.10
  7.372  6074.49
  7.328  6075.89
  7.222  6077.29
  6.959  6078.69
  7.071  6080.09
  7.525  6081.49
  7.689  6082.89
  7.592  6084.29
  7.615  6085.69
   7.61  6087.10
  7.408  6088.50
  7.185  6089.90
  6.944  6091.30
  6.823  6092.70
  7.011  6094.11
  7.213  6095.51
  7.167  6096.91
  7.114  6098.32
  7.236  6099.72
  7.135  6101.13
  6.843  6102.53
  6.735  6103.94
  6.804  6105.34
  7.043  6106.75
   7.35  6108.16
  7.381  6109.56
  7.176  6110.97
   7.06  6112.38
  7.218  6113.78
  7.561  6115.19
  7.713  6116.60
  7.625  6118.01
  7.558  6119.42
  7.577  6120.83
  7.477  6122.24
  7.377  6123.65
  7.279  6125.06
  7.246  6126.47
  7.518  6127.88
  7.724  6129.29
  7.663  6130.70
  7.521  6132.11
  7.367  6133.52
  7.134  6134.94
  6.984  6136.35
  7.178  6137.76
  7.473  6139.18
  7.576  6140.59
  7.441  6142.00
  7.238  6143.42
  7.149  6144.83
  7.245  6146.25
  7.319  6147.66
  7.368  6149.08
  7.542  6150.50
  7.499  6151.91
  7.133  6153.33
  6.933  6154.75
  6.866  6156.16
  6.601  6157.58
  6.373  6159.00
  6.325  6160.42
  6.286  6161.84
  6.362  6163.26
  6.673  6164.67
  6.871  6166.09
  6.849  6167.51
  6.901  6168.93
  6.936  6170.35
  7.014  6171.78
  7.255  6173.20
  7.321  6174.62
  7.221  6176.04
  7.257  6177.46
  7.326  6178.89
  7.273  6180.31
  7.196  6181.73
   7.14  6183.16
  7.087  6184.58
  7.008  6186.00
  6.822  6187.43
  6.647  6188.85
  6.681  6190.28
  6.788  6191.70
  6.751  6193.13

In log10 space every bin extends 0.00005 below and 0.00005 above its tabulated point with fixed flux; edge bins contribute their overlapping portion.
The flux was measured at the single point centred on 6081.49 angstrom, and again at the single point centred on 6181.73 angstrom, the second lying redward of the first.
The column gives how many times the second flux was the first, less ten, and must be -9.04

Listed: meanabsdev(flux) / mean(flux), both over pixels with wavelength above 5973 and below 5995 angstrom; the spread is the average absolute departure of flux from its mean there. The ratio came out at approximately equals 0.019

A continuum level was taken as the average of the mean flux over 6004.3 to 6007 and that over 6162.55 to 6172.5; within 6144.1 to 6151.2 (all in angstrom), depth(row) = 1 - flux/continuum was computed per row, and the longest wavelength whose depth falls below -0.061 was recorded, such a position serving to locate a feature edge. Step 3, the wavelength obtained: 6150.50 angstrom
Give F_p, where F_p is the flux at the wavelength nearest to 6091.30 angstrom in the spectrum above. 6.944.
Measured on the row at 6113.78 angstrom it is 7.218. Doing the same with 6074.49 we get 7.372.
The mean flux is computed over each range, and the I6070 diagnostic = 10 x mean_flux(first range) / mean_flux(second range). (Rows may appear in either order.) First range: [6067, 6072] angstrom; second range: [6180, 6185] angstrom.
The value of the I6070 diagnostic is 10.0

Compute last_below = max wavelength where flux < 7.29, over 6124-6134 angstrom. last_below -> 6126.47 angstrom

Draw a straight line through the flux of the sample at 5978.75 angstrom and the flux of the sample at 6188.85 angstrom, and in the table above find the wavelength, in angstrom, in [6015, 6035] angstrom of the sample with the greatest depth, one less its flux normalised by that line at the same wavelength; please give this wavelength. 6017.42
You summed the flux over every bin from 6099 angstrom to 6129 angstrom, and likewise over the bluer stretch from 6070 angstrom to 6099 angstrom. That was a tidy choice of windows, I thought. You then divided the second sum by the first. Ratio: 1.00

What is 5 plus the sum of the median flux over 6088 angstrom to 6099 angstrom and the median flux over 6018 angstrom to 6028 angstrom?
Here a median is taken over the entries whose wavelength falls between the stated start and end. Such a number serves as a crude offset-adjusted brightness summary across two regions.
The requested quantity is 19.3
